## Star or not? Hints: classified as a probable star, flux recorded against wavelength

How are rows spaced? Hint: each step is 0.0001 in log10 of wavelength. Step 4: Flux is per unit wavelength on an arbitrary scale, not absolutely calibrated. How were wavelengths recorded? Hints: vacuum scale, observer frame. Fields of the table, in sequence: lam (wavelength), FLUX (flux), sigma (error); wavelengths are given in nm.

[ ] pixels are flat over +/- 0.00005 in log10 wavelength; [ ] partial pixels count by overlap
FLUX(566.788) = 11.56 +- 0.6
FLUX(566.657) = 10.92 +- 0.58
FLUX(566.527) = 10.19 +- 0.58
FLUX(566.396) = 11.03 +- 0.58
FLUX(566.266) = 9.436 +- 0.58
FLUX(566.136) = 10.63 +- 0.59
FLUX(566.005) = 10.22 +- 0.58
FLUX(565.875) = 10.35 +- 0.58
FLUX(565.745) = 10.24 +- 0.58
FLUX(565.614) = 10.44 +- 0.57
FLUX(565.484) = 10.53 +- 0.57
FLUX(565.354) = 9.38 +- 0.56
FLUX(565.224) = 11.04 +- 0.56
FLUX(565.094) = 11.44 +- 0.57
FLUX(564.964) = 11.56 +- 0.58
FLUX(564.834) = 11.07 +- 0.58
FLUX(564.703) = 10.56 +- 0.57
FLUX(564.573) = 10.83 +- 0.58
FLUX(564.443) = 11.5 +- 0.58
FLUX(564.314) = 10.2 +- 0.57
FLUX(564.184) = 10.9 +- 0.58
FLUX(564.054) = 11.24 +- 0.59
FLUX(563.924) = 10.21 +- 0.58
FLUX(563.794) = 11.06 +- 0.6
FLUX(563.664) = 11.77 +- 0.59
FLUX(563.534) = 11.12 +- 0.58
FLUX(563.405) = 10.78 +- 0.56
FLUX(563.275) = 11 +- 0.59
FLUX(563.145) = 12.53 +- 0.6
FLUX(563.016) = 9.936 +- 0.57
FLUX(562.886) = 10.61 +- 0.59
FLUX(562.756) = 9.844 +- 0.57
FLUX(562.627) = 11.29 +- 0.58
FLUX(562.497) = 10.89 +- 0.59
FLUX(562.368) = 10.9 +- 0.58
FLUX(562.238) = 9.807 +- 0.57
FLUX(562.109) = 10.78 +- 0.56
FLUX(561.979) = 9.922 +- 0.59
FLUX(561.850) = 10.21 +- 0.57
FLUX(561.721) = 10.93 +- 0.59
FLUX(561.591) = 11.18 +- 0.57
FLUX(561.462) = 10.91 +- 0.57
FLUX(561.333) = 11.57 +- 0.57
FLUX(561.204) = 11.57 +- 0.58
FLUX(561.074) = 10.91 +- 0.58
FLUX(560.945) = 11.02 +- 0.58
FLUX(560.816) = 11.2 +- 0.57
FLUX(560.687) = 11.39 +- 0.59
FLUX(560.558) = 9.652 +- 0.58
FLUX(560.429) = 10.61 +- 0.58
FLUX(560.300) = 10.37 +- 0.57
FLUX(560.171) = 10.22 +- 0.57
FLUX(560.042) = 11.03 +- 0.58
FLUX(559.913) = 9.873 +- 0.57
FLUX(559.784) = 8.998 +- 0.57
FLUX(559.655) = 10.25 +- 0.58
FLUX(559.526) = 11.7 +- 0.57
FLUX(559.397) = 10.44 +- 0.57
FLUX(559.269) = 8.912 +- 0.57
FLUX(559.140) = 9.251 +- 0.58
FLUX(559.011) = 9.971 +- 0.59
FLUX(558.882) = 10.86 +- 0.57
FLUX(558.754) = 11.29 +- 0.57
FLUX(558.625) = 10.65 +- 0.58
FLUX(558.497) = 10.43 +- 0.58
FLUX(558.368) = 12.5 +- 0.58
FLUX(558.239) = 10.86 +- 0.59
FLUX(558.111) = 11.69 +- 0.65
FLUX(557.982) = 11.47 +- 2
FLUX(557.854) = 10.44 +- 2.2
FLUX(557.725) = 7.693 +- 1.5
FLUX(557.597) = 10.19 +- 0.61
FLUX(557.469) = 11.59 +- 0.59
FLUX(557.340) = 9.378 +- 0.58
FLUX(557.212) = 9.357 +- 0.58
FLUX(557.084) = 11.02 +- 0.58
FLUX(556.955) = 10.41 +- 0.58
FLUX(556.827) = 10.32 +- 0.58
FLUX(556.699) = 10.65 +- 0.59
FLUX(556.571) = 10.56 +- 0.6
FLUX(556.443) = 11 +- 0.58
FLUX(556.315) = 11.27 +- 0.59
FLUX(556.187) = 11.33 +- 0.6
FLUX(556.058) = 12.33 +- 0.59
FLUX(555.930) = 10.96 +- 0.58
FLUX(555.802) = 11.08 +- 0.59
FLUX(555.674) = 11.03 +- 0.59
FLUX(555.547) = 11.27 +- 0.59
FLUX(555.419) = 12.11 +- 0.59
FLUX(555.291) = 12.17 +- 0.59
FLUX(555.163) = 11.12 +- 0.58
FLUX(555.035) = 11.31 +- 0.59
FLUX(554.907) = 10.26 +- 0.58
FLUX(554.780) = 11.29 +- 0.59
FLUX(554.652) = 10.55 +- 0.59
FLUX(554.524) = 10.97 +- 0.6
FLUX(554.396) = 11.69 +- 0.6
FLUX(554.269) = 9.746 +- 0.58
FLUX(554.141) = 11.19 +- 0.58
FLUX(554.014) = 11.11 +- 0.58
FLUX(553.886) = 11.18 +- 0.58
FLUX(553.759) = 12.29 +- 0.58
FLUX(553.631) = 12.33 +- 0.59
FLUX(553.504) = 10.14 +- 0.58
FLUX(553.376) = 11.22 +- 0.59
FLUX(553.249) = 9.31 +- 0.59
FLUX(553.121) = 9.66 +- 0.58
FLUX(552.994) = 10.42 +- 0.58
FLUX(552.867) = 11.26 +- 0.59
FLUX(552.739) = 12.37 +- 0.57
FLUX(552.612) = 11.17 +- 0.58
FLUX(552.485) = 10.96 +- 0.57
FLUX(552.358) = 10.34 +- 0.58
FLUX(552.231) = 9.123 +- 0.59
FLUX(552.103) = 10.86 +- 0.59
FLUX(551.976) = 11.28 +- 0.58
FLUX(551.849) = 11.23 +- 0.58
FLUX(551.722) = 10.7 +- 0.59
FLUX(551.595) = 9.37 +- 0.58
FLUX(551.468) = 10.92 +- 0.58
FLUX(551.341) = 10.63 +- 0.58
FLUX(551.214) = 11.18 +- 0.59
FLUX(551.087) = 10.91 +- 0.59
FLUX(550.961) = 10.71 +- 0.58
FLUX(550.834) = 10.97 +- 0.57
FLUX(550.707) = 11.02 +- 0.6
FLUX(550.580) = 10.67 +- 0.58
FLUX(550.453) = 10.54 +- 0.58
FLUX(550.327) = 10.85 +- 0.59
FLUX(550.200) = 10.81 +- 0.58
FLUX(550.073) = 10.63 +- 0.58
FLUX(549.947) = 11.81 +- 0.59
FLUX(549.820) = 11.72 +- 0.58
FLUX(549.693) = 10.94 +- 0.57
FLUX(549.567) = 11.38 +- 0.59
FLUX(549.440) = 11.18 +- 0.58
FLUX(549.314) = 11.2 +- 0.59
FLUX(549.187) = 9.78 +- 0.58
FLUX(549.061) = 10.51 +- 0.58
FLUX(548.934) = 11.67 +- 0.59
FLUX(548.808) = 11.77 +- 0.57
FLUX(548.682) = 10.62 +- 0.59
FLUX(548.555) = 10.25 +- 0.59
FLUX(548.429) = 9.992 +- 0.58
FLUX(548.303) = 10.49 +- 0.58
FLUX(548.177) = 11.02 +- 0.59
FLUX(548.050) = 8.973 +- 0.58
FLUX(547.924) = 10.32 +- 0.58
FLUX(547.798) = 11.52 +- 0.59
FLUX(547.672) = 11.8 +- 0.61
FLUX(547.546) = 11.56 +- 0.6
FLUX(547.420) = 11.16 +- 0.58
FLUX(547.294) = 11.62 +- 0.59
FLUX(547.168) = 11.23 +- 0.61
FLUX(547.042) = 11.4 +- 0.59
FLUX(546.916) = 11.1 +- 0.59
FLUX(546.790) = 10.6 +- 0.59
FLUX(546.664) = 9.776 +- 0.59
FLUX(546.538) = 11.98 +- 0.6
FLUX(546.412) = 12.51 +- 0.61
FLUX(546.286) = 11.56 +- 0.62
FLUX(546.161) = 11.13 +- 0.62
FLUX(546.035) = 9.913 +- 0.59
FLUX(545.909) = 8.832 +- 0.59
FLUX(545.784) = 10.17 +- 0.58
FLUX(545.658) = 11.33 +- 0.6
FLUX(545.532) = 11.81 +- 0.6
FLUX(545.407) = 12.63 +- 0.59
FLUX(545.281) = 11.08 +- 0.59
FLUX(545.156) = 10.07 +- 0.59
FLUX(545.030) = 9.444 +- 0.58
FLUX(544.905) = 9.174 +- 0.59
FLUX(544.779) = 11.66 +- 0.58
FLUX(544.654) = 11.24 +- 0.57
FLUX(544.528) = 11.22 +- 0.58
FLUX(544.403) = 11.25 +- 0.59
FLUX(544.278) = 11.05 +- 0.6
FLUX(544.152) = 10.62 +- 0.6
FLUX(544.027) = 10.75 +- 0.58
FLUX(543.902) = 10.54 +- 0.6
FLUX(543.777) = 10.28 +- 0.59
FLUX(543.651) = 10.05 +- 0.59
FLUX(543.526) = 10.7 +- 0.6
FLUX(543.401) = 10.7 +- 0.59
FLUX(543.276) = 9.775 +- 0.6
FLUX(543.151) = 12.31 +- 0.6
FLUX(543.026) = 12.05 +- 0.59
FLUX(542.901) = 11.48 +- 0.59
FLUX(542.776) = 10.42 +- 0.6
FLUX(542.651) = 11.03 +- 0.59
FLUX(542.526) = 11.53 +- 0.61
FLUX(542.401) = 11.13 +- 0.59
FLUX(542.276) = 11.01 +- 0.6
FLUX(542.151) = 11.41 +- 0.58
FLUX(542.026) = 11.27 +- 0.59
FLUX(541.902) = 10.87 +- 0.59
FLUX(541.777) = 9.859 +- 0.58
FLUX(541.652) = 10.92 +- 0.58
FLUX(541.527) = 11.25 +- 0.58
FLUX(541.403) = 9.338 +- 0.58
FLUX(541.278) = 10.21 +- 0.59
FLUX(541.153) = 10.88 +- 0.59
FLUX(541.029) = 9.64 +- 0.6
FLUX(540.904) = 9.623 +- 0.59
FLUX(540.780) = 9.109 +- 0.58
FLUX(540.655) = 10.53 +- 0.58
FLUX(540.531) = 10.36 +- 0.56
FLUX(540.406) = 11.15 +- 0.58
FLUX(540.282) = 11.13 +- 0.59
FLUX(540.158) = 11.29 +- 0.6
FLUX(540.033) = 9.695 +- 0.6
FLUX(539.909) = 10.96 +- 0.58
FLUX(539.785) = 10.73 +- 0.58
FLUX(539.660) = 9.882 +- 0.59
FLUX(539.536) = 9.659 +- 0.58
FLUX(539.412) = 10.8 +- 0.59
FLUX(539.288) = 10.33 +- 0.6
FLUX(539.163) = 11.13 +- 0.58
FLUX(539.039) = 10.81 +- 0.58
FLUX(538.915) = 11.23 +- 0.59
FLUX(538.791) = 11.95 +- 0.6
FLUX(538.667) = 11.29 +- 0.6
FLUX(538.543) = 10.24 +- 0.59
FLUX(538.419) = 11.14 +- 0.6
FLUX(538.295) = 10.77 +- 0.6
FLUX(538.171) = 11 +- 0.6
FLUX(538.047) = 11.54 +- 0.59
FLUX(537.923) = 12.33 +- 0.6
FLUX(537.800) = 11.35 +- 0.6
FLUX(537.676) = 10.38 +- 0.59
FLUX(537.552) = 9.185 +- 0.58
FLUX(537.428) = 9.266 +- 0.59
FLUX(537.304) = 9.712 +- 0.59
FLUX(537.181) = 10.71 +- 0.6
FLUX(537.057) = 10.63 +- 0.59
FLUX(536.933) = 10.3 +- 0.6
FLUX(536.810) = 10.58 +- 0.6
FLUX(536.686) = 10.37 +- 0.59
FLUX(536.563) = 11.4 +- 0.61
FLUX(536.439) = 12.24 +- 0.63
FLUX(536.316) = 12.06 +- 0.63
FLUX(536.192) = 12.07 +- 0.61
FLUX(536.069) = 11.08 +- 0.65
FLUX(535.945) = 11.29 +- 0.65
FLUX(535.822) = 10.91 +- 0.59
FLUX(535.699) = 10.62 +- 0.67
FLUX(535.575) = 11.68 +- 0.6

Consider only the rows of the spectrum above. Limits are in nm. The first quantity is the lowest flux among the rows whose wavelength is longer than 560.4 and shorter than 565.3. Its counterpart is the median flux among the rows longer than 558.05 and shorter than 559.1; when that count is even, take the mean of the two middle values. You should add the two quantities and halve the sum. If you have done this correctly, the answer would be 10.3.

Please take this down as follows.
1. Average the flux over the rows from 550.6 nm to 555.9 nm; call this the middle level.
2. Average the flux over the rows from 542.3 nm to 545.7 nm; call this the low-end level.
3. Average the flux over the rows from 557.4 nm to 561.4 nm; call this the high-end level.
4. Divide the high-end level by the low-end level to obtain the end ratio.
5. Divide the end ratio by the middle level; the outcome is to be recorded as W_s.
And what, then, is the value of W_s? 0.089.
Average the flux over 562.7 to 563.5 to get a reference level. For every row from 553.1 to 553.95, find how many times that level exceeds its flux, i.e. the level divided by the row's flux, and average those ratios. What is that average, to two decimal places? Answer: 1.00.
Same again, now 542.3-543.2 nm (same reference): 0.95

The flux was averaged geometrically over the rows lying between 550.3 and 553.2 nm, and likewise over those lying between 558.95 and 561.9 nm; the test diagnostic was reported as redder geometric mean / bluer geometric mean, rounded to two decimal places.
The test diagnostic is 0.98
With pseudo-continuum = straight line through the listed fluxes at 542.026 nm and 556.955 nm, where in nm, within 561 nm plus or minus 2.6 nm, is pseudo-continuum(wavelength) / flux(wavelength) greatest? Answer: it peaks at 559.269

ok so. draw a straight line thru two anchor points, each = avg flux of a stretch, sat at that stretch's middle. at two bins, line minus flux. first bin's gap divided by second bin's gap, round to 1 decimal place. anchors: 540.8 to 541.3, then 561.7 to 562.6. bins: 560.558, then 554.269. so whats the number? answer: 1.4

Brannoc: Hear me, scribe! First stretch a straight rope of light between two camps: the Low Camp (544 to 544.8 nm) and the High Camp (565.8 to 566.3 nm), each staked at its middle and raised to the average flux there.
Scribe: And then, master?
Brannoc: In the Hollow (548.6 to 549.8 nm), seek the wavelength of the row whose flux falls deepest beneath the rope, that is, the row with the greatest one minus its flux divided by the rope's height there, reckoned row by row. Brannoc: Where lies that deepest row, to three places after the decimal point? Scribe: 549.187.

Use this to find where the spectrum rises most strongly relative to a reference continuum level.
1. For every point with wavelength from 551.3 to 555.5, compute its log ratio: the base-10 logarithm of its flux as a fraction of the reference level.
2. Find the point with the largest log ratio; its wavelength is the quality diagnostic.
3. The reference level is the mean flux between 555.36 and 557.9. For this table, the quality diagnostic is 552.739 nm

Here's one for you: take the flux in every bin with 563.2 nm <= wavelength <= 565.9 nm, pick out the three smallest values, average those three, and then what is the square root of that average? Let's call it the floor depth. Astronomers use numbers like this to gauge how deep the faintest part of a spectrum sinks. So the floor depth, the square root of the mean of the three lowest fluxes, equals 3.15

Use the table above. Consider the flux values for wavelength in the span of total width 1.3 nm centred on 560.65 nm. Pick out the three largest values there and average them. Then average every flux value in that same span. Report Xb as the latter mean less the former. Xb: -0.6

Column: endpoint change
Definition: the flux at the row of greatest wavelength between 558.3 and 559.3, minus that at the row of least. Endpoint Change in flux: -3.6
